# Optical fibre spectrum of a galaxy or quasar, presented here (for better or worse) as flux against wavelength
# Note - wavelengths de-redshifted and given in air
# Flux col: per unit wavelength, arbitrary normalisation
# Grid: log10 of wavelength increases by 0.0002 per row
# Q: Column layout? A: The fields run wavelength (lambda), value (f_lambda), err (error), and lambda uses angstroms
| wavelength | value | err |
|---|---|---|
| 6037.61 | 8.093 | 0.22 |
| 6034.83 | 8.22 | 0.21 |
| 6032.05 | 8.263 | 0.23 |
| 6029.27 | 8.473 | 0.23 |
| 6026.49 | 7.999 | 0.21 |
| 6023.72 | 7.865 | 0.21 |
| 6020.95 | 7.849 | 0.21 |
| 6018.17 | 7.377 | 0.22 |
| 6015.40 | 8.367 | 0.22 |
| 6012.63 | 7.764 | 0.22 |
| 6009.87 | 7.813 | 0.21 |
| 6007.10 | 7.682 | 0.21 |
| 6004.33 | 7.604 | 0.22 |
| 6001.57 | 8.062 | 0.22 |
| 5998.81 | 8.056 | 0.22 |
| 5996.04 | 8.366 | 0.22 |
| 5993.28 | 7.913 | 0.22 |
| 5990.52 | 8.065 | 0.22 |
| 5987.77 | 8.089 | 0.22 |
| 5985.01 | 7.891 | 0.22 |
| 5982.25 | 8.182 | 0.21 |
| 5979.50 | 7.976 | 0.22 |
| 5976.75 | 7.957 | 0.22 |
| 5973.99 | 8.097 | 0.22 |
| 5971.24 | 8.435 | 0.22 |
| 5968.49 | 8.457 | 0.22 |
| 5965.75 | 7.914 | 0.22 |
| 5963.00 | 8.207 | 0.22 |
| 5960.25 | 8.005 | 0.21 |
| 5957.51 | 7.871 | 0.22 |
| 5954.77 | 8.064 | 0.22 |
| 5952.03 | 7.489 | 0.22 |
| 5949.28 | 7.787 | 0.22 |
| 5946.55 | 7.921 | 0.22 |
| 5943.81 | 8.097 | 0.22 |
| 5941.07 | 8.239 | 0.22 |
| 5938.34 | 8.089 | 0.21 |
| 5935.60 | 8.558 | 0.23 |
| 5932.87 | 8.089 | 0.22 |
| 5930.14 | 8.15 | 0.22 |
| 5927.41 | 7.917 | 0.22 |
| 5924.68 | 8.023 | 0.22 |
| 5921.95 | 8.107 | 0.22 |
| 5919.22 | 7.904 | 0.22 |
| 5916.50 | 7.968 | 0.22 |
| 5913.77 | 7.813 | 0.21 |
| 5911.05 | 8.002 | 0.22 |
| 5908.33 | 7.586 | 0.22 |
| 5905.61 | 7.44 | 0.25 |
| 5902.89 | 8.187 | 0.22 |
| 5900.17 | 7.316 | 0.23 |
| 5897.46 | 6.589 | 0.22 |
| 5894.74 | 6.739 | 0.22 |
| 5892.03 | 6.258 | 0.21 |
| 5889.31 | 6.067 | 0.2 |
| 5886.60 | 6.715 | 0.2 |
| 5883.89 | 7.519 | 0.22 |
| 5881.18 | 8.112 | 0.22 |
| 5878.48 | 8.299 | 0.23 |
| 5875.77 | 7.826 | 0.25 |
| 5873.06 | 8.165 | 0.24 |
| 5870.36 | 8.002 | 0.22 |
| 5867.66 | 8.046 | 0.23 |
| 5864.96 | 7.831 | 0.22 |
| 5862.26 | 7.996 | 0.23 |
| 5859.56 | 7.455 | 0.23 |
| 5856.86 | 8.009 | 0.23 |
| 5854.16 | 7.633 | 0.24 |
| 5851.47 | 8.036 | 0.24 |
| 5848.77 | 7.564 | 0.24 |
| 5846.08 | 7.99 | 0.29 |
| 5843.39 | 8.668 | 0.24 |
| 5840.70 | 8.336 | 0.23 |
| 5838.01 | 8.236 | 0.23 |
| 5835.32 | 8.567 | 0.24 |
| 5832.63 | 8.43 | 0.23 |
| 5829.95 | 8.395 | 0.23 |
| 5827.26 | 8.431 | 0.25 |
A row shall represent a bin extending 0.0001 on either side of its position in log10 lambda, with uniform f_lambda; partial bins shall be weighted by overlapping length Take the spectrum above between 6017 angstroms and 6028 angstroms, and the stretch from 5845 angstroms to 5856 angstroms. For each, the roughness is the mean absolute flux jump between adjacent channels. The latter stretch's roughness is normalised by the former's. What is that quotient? 2.1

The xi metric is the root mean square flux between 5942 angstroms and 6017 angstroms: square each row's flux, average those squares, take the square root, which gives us 8.01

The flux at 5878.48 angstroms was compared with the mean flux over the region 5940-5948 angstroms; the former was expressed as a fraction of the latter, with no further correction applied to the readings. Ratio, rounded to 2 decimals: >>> 1.03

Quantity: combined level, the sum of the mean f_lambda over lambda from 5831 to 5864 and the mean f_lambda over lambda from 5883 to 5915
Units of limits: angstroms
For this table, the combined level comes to 15.3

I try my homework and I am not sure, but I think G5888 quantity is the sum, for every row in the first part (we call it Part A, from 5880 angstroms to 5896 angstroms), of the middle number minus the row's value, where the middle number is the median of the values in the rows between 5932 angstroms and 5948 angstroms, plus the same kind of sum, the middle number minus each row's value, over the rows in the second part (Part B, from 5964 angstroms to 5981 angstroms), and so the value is 7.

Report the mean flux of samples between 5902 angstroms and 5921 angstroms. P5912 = 7.8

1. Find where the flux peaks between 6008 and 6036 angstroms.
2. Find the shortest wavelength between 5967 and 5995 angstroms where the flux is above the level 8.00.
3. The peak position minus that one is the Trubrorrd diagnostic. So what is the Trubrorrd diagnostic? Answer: 60.8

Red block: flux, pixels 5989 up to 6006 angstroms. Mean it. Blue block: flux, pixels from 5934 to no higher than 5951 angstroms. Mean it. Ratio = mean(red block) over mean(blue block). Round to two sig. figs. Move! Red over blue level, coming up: 0.99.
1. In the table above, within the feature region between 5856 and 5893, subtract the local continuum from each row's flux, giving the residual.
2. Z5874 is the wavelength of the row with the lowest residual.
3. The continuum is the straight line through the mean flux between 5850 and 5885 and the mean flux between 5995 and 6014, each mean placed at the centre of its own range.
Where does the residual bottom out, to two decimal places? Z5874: 5889.31 angstroms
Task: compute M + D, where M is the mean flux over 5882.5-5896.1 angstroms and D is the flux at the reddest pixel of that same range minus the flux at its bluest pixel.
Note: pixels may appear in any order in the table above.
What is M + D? 5.9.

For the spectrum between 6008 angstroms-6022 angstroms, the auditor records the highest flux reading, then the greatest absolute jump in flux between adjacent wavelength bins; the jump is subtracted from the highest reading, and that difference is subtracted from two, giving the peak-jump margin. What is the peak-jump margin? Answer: -5.4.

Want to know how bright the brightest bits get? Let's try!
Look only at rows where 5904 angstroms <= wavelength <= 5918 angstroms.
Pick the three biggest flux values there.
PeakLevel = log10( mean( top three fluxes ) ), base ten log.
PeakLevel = 0.899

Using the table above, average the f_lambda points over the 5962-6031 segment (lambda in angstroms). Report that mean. 8.02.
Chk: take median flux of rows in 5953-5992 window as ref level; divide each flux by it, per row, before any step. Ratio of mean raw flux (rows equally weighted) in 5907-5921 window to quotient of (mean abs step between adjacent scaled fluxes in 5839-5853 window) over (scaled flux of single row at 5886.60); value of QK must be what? 111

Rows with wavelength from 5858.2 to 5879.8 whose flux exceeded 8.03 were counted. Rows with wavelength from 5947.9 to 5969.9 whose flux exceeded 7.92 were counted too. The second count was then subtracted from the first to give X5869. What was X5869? -1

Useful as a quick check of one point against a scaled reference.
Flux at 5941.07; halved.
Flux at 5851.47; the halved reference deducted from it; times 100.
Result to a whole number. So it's 392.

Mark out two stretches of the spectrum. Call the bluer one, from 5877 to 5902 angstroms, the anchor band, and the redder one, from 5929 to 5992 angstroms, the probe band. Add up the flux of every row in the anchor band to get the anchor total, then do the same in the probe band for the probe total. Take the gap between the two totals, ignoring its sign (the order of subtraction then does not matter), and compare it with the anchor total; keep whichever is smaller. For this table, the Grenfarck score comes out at 64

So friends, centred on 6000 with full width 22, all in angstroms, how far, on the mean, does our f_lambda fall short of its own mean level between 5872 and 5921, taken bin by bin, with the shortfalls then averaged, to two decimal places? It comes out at -0.47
